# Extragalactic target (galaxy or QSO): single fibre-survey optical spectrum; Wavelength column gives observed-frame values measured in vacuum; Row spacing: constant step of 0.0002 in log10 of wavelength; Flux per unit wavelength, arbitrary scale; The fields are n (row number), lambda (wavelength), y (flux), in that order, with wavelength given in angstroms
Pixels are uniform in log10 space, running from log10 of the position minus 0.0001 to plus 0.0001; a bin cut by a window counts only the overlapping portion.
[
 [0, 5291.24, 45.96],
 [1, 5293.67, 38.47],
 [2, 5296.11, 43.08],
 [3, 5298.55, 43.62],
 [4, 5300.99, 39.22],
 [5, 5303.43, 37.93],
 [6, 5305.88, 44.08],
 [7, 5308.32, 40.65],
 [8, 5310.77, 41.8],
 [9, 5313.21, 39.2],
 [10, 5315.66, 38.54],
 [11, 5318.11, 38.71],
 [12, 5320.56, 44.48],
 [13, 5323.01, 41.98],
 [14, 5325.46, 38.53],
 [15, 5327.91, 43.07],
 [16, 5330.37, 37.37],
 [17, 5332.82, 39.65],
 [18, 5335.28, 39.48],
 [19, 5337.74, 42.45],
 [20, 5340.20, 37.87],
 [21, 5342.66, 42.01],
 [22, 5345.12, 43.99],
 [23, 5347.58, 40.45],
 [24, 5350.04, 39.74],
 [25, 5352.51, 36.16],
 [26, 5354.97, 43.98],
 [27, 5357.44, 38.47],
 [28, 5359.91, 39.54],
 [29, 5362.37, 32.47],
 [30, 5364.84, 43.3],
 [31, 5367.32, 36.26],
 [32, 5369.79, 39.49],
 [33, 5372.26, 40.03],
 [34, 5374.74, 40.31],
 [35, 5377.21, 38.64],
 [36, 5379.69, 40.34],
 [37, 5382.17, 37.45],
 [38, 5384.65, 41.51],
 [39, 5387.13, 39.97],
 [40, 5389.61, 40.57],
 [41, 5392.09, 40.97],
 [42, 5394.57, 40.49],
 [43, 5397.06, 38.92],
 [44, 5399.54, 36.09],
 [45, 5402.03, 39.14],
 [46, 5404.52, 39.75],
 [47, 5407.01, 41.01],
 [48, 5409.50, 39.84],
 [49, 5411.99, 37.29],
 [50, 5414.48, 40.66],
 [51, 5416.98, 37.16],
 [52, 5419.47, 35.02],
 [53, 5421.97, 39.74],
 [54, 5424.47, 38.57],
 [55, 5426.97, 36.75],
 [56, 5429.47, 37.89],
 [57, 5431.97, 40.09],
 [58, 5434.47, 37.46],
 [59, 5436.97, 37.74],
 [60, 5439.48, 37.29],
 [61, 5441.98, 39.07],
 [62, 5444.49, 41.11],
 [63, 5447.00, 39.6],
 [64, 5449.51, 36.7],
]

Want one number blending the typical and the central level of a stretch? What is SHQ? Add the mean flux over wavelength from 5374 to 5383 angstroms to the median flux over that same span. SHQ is 78.7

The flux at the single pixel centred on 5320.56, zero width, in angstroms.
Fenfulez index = 44.48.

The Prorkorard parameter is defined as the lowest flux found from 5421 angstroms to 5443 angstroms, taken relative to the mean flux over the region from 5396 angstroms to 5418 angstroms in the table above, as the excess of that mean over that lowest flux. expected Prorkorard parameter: 2.1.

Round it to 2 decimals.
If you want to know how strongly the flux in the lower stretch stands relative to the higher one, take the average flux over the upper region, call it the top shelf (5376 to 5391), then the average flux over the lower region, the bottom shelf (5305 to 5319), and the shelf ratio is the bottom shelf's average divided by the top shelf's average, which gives 1.02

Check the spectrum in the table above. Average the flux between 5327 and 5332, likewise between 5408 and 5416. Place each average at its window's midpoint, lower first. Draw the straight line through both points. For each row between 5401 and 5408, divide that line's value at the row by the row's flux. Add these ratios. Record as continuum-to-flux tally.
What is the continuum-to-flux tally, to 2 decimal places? 2.95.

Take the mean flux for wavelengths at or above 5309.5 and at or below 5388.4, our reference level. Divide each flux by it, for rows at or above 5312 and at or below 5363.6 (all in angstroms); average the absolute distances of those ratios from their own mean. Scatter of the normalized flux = 0.055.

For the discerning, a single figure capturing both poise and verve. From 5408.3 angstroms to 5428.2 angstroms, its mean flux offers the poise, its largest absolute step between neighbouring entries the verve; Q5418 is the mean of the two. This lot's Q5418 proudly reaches 21.4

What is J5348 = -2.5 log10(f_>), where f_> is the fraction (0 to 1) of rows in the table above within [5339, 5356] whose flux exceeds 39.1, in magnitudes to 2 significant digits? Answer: 0.37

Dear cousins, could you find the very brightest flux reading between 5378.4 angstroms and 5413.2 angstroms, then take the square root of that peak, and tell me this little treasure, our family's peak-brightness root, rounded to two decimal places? 6.44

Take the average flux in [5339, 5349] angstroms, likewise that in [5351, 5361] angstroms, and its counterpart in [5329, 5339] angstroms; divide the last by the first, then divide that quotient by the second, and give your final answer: 0.0245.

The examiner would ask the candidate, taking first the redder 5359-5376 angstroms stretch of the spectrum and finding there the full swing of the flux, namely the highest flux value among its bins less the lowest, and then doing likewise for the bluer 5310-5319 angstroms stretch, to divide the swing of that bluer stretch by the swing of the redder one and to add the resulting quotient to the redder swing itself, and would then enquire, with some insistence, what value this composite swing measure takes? 11.1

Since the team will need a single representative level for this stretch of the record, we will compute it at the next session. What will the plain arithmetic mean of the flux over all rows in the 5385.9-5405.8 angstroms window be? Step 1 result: 39.5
